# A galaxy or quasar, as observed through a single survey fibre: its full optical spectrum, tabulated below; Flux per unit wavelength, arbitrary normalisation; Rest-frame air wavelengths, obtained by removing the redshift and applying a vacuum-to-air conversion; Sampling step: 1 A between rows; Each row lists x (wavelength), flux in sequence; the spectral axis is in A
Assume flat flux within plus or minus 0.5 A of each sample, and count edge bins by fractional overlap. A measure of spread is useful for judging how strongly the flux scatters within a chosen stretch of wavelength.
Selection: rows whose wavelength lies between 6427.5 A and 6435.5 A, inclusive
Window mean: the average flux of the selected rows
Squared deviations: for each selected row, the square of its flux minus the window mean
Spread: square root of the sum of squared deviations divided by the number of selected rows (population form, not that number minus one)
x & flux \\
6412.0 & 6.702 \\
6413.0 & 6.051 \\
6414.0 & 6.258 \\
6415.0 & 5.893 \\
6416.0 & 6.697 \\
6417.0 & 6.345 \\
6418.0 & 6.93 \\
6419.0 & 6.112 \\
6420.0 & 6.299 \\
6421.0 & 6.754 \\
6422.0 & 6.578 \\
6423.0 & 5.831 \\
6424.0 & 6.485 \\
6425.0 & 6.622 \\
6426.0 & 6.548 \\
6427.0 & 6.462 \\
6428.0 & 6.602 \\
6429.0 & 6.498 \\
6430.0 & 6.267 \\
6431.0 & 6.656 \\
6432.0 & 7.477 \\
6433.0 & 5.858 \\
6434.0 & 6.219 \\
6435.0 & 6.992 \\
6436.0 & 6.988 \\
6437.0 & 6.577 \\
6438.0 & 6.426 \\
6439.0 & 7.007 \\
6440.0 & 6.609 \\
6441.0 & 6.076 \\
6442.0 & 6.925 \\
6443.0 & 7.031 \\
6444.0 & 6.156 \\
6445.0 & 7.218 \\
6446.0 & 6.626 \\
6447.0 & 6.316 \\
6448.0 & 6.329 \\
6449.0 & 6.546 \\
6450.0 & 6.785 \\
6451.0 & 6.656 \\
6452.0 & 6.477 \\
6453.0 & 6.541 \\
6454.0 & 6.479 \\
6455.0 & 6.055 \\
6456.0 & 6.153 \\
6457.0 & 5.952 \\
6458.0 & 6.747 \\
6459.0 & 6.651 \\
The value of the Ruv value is 0.47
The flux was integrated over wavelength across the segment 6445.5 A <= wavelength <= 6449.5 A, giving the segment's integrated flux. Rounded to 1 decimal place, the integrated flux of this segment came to 25.8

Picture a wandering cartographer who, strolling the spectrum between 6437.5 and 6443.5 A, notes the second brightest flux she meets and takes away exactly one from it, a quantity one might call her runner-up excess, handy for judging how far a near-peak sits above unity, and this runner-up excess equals 6.01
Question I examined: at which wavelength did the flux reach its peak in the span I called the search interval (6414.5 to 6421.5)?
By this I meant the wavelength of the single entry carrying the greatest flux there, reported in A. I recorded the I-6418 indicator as 6418.0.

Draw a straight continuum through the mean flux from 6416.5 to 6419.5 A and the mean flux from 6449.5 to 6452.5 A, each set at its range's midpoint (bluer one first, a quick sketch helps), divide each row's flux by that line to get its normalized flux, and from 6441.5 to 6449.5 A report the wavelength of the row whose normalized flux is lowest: 6444.0 A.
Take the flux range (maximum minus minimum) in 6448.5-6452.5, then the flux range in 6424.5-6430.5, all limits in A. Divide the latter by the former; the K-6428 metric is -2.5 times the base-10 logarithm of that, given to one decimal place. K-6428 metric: -0.2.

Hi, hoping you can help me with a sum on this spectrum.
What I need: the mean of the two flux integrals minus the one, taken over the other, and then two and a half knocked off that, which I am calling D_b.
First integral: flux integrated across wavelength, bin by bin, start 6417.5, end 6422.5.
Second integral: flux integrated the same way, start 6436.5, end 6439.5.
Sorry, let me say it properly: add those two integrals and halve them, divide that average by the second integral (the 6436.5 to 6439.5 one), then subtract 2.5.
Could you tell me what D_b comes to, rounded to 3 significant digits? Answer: -1.18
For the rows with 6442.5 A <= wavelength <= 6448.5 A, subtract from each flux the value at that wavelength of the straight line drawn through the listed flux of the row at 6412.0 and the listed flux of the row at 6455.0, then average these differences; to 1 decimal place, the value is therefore 0.4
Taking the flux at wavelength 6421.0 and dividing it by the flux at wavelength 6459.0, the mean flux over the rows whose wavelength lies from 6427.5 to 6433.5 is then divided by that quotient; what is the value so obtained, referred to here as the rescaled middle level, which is 6.5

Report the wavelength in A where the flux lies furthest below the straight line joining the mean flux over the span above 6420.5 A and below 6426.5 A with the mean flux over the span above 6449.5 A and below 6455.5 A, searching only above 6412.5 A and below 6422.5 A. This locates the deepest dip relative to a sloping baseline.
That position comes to 6415.0 A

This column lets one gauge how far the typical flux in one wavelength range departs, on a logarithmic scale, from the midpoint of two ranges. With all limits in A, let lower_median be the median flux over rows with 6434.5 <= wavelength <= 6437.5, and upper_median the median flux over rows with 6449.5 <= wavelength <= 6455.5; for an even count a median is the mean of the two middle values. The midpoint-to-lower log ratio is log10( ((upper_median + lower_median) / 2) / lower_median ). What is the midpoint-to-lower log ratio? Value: -0.015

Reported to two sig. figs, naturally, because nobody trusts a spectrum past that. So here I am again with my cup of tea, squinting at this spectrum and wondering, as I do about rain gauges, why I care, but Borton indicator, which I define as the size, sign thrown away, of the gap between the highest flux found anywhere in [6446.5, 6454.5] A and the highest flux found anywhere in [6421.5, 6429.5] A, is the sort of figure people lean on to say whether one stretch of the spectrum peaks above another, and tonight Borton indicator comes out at 0.16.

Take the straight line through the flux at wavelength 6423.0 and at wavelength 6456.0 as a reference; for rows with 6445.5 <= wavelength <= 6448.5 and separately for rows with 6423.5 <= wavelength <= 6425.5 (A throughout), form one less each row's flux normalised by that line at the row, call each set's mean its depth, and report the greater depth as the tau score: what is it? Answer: -0.059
